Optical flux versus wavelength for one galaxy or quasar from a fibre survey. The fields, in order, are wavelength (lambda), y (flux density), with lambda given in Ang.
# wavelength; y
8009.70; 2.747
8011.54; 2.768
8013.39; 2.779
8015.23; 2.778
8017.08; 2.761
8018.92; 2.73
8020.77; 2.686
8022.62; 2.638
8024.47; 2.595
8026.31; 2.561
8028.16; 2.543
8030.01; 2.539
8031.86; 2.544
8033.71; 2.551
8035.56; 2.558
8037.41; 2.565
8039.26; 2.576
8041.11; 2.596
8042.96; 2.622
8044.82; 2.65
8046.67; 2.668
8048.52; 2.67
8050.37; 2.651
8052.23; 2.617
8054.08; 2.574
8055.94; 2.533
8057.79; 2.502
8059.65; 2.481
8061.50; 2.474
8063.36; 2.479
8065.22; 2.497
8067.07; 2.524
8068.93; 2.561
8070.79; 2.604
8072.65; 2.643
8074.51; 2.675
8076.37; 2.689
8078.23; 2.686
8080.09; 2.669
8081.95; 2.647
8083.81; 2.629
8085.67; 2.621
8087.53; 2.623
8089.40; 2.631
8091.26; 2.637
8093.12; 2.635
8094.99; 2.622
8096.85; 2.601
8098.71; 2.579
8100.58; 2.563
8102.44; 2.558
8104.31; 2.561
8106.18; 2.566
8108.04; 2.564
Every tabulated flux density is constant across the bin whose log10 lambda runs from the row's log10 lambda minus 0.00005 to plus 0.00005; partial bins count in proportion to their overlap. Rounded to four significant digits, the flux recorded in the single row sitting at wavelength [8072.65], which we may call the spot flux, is 2.643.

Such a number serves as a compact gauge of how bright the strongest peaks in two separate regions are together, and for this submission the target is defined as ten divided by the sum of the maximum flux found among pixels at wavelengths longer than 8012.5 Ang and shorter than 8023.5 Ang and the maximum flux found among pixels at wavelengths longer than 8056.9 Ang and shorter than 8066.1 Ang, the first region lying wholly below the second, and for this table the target 1.89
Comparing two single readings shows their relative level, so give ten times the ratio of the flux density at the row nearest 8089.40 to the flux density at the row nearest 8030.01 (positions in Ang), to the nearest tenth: 10.4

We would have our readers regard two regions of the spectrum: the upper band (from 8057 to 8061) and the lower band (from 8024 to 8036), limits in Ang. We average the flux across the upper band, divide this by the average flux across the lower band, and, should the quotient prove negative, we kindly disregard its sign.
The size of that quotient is 0.97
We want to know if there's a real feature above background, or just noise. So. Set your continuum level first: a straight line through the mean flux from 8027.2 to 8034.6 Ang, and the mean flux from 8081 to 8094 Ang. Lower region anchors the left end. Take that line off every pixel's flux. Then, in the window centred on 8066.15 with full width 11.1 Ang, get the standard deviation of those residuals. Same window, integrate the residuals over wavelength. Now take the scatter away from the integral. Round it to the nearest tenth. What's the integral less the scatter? -0.9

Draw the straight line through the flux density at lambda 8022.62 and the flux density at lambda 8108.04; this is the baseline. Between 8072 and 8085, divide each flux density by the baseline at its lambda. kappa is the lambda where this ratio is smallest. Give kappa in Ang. 8083.81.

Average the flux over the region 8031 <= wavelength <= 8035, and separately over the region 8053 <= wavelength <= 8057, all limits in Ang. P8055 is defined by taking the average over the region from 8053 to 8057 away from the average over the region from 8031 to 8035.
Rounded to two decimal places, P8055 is -0.01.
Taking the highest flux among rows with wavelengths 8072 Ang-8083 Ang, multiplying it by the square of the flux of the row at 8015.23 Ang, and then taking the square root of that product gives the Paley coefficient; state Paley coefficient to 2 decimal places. 4.56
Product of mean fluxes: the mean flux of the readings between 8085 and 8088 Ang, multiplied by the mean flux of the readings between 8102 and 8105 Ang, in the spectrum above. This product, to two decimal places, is 6.71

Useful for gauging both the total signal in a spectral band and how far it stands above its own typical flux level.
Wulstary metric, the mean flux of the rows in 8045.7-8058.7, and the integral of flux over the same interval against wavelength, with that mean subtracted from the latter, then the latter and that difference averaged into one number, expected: 32.5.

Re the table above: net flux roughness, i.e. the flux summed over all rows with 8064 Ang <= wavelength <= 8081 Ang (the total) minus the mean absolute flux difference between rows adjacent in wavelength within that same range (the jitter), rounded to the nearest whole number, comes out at 24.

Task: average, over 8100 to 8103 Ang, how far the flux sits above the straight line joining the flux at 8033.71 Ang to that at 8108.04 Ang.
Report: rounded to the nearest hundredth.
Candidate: 0.00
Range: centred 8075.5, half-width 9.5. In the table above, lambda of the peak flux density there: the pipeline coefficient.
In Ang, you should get 8076.37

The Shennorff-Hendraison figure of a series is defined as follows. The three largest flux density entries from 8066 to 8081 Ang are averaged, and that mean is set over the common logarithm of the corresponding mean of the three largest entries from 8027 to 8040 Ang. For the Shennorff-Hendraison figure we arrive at 6.6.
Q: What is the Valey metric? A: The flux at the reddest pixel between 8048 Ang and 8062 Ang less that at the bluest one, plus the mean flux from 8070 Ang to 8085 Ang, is 2.46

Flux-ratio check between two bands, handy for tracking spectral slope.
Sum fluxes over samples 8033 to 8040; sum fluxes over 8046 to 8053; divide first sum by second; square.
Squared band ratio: 0.93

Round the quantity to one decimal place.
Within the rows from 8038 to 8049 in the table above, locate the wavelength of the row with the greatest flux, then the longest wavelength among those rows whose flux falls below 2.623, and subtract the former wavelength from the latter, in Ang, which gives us -5.6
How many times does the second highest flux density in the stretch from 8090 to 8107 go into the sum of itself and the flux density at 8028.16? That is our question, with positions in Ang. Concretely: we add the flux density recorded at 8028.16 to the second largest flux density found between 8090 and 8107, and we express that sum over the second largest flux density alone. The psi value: 1.97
